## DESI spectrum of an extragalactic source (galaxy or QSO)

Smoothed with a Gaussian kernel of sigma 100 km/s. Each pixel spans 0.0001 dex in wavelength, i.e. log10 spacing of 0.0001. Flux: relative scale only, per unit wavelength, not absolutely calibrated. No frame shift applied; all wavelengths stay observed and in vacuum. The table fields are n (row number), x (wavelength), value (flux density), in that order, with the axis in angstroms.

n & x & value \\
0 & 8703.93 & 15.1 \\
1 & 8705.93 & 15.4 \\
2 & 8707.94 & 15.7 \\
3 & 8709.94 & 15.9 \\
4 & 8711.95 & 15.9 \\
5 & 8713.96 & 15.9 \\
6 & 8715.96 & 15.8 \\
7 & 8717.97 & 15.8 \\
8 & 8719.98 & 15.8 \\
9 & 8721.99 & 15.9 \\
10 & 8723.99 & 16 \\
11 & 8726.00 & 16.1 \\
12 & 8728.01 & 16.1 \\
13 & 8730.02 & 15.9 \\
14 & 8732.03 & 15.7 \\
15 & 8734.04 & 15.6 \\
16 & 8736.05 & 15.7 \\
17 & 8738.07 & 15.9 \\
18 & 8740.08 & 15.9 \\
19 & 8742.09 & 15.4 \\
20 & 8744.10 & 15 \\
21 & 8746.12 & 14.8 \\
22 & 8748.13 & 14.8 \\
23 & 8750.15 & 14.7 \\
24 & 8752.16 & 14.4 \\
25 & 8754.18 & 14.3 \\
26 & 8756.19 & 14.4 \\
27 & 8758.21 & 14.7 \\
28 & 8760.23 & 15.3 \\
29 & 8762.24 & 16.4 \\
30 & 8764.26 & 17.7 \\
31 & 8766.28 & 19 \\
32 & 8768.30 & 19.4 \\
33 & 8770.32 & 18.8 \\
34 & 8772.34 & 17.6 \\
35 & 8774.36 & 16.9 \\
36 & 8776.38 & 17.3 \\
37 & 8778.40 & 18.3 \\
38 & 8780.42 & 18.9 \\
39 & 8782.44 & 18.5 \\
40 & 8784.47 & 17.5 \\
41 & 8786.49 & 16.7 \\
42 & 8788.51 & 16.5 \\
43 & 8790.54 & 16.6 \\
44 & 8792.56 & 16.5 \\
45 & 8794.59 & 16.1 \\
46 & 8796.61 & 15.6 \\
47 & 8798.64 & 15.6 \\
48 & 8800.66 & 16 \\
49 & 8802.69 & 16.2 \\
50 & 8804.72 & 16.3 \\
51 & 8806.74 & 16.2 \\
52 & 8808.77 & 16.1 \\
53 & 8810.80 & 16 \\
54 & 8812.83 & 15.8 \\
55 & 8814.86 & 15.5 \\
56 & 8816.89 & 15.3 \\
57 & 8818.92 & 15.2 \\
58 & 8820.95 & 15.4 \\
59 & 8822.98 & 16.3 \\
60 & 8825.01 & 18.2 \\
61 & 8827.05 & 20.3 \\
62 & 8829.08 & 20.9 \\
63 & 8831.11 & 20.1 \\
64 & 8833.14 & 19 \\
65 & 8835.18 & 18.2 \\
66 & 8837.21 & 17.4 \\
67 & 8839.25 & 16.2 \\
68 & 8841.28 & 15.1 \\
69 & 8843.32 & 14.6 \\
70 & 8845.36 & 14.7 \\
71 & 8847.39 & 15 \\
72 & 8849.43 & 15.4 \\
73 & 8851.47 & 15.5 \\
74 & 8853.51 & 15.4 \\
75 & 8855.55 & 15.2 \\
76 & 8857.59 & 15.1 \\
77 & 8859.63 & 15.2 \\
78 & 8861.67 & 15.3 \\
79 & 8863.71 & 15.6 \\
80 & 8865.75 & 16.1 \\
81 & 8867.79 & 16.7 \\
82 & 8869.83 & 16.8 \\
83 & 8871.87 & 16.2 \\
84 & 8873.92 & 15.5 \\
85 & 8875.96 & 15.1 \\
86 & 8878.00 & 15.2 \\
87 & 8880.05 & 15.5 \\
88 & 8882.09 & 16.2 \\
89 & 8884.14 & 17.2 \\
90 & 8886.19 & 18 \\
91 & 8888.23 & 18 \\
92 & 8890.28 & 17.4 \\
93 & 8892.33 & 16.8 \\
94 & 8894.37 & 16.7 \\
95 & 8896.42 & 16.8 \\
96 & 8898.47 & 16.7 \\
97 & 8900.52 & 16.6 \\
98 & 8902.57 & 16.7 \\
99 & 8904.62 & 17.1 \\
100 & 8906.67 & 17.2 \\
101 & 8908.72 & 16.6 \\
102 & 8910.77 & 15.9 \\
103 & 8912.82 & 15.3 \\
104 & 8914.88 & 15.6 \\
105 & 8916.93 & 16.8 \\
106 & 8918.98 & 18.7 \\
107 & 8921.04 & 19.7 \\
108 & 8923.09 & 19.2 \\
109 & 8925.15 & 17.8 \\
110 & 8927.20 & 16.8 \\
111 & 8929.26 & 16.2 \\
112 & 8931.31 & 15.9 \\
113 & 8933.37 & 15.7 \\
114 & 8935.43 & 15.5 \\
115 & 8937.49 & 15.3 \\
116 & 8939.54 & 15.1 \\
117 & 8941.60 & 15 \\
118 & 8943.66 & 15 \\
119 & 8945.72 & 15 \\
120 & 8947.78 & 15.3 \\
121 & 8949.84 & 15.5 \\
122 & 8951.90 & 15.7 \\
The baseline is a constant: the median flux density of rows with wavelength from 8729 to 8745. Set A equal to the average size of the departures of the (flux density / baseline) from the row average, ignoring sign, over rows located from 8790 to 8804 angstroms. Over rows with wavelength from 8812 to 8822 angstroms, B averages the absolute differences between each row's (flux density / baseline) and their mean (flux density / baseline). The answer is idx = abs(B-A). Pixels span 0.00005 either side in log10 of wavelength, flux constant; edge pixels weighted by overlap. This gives 0.009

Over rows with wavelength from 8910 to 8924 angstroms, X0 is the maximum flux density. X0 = 19.7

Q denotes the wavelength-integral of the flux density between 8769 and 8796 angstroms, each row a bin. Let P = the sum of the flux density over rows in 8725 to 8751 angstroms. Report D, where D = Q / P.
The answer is 2.33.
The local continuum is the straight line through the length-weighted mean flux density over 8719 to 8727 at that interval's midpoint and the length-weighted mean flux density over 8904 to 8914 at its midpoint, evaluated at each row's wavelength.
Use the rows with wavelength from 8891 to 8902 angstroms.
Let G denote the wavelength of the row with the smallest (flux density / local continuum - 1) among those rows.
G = 8900.52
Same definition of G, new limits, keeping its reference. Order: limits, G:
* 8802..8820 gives 8818.92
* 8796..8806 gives 8798.64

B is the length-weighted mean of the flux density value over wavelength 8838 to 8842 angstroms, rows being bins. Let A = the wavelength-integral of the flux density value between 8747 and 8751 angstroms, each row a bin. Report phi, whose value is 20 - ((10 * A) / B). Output -17.4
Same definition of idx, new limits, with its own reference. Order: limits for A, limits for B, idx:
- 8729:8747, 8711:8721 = 0.017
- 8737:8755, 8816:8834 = 0.100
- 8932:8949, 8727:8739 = 0.004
